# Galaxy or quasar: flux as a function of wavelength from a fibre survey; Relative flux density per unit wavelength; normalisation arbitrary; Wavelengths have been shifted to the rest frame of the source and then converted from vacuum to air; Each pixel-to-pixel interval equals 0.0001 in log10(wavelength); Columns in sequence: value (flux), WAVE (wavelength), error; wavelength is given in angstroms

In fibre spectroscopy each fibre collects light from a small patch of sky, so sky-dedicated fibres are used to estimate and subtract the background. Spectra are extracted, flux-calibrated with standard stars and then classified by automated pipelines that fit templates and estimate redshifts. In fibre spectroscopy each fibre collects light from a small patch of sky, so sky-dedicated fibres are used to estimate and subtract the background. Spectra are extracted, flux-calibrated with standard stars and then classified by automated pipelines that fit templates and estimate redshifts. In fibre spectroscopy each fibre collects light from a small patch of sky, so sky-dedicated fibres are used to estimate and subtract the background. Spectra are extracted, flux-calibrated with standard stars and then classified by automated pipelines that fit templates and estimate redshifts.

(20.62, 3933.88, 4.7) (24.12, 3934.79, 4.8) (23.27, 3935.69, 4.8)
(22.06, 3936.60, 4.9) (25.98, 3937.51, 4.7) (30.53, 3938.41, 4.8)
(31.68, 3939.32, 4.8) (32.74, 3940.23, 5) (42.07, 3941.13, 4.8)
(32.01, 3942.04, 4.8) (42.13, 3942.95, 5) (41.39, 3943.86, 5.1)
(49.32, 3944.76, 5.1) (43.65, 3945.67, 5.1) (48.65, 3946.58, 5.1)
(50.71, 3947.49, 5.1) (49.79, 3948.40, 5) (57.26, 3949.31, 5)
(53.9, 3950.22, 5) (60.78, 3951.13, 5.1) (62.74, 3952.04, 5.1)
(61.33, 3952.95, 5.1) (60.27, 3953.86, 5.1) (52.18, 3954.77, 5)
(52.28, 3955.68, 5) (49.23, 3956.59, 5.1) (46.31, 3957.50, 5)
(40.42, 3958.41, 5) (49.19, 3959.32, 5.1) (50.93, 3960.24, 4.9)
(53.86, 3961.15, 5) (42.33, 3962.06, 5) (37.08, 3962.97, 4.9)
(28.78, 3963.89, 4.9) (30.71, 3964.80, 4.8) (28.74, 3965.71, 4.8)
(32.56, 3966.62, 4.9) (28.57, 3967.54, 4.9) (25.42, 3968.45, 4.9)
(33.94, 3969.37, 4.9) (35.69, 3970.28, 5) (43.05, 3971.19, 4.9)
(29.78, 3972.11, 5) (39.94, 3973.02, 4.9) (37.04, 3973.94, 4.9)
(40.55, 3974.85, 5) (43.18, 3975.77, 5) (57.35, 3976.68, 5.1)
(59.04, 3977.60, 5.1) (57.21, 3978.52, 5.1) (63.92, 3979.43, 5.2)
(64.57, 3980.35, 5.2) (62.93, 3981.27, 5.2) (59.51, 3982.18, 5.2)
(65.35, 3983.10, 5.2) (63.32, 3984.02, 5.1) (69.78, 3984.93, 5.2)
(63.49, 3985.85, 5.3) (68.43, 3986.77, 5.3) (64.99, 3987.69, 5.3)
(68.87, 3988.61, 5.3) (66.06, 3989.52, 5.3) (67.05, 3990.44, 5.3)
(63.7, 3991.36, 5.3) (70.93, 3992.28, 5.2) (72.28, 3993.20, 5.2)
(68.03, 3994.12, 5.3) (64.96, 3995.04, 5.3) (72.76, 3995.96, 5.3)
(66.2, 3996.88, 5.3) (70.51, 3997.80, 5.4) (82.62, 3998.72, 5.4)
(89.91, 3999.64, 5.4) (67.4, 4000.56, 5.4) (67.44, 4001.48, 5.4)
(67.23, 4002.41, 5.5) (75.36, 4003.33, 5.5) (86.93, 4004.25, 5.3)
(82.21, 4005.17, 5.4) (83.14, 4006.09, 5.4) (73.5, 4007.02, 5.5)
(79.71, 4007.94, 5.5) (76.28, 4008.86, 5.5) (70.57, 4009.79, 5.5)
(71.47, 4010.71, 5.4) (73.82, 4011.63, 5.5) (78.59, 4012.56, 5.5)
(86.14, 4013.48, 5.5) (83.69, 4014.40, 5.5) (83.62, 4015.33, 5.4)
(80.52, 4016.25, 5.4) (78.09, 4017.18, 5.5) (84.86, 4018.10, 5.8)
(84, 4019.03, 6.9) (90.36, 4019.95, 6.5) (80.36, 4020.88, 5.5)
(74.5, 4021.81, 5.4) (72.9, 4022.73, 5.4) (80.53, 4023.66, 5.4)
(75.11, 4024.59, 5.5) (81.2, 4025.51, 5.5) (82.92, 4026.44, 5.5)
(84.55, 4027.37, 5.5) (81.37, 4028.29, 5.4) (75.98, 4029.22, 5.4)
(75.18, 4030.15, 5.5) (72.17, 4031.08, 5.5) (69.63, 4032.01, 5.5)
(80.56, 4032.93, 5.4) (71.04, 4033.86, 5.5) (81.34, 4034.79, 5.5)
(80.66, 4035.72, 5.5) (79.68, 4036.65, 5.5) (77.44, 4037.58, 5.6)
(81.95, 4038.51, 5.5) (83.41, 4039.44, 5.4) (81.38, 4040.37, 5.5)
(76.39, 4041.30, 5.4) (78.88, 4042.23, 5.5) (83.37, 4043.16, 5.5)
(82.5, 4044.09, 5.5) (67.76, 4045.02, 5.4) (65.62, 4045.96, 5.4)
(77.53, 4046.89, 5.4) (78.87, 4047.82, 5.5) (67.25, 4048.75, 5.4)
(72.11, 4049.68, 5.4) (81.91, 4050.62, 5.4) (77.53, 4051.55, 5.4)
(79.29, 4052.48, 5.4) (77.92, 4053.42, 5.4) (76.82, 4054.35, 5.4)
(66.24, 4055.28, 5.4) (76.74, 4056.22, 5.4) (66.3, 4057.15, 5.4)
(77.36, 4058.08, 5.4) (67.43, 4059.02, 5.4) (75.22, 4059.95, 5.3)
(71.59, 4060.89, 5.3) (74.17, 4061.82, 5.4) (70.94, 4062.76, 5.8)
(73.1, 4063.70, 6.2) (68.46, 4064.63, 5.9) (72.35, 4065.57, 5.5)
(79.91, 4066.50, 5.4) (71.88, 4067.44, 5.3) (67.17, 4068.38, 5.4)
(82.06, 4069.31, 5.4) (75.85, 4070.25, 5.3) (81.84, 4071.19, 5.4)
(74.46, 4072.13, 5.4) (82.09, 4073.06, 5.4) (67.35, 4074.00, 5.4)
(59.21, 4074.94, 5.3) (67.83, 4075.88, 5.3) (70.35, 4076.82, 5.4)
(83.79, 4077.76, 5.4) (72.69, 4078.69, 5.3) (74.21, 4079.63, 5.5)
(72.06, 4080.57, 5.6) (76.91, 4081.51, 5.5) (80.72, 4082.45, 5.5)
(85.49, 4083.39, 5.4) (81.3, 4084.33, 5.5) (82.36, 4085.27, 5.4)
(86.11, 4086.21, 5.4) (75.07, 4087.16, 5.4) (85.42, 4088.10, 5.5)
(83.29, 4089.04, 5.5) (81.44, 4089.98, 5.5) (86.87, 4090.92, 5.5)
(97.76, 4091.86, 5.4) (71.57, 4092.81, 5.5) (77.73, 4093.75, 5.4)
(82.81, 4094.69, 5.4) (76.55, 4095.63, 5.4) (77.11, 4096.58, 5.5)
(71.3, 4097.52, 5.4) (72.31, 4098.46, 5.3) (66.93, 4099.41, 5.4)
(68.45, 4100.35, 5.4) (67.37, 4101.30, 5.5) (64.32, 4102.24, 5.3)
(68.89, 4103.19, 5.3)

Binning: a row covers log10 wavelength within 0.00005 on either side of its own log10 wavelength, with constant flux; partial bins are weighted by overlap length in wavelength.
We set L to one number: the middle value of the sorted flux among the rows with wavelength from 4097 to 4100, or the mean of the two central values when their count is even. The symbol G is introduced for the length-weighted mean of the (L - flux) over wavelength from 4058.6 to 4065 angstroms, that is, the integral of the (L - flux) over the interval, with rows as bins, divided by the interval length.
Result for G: -0.3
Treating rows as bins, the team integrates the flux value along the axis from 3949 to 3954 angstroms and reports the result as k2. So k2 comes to 297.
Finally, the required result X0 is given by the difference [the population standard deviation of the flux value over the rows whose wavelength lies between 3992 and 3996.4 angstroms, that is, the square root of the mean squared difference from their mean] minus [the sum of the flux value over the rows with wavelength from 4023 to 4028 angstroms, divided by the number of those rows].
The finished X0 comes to -78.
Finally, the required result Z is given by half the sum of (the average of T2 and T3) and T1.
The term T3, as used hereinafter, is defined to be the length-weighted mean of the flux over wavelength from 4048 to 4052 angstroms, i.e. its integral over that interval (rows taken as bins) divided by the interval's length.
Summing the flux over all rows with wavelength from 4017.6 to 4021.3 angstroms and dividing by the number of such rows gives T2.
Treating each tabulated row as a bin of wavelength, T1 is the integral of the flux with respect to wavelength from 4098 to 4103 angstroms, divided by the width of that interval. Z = 74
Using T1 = 68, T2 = 85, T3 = 75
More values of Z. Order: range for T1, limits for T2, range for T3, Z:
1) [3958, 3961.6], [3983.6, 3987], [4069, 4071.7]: 61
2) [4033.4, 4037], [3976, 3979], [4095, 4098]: 72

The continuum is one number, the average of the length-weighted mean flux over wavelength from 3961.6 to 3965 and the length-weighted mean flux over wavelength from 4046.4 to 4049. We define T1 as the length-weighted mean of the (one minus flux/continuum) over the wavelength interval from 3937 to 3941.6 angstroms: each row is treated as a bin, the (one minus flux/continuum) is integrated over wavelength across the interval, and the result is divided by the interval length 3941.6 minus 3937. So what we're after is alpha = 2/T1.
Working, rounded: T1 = 0.4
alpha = 5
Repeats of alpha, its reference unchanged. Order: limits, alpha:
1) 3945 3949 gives 17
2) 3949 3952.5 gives -31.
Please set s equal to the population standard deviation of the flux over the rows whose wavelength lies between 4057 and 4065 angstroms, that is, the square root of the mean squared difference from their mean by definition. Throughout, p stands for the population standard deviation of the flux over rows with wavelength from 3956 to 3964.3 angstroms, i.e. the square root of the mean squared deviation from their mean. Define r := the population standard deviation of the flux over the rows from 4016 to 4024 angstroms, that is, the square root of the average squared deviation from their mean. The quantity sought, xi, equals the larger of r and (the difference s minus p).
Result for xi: 5.0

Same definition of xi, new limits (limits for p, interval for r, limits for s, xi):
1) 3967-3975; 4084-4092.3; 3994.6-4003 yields 5.8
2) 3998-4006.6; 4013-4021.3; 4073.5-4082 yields 3.4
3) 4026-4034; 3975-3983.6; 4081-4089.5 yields 6.4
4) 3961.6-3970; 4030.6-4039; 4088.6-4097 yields 4.6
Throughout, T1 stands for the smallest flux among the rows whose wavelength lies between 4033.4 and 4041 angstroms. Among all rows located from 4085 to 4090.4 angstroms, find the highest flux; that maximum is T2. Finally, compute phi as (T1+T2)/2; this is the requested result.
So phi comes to 78.6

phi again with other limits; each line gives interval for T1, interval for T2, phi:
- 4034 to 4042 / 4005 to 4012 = 79.8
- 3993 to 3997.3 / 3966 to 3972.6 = 54.0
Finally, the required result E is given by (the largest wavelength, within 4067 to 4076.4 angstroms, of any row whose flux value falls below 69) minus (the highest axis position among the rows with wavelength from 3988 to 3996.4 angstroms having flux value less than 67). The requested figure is 80.8 angstroms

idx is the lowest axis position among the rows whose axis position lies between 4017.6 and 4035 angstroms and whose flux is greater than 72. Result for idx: 4018.10 angstroms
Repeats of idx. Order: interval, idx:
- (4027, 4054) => 4027.37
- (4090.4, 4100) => 4090.92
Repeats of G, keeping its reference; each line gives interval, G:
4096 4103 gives 1.5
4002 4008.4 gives -7.1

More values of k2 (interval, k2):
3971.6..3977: 221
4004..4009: 402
